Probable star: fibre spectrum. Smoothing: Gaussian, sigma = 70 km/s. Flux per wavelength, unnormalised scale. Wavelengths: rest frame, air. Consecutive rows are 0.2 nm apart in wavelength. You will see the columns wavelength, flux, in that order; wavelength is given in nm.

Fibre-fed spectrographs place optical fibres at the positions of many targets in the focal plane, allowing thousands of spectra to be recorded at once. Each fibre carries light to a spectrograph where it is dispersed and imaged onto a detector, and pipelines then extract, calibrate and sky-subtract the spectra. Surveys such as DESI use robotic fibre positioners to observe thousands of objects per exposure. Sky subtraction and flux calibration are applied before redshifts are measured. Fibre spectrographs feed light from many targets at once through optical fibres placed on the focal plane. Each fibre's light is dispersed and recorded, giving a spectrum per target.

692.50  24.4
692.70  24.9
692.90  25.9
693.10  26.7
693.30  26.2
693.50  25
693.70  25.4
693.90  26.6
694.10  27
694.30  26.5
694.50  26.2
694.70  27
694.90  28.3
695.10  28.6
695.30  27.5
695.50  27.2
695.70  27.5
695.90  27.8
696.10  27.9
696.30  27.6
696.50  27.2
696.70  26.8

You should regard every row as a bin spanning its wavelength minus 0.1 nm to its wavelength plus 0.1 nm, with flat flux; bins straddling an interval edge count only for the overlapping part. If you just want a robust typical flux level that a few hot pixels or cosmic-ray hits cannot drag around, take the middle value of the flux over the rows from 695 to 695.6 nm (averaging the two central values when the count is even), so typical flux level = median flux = 27.5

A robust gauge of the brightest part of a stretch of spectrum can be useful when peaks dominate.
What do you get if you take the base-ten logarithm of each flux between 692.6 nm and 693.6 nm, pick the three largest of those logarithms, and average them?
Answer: 1.42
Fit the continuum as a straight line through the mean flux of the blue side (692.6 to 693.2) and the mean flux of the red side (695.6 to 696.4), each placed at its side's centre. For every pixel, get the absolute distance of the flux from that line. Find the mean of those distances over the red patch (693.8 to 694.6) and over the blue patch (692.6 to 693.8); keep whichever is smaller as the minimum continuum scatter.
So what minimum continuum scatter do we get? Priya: 0.35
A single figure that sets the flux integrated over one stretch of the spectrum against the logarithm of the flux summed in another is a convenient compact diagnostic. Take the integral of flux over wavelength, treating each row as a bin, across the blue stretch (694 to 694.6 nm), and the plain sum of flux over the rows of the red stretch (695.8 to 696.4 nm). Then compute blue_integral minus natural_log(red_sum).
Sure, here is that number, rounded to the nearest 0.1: 11.5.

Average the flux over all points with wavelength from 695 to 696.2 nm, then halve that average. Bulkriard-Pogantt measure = 13.9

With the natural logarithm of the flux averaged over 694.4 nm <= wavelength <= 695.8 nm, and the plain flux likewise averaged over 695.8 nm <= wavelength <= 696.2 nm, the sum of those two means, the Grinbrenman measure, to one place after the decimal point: 31.2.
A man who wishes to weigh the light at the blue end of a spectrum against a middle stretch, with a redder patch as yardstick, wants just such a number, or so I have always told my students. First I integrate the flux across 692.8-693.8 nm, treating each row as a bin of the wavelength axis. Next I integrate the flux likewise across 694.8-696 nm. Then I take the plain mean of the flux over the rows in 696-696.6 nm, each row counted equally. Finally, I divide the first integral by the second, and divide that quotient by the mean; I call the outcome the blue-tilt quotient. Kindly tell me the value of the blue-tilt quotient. 0.028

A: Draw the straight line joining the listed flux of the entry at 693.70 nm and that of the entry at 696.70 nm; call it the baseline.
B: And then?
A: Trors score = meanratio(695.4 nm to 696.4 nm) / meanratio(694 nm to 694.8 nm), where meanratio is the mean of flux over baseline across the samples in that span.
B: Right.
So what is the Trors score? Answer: 1.007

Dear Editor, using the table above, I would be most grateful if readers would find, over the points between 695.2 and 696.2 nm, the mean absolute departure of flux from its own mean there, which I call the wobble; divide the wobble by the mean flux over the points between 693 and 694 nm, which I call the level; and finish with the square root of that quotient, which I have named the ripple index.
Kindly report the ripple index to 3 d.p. 0.091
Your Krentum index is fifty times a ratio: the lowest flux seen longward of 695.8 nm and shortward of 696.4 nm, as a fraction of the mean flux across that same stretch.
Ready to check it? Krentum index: 49.7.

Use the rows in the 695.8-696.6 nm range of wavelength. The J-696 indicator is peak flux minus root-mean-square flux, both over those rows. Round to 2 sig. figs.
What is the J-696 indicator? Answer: 0.27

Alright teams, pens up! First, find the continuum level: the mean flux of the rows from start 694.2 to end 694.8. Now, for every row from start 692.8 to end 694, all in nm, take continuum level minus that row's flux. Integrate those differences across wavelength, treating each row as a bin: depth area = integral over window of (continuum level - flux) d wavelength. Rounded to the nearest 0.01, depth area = 0.72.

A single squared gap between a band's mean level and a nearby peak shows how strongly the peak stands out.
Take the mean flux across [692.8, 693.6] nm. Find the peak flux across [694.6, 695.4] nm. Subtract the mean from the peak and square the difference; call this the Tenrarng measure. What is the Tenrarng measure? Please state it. 7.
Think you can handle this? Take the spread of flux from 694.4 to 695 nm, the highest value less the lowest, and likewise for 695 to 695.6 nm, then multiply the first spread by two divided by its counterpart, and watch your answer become 3.0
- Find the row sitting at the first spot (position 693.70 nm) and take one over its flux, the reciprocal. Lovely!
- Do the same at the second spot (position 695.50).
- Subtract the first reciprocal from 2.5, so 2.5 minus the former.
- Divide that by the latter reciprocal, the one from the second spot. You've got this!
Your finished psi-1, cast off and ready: 66.9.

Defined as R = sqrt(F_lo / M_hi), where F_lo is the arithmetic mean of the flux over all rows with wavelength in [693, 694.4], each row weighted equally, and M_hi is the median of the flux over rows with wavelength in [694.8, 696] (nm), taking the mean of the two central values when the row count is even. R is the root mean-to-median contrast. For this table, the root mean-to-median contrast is 0.973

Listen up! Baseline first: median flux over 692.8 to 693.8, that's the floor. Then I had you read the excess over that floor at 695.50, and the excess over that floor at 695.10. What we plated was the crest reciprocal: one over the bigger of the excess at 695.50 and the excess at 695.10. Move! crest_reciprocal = 0.37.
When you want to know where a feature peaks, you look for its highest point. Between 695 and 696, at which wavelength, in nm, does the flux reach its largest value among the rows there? 695.10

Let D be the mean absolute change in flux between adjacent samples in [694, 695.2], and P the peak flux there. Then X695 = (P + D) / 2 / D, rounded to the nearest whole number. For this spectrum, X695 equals 23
